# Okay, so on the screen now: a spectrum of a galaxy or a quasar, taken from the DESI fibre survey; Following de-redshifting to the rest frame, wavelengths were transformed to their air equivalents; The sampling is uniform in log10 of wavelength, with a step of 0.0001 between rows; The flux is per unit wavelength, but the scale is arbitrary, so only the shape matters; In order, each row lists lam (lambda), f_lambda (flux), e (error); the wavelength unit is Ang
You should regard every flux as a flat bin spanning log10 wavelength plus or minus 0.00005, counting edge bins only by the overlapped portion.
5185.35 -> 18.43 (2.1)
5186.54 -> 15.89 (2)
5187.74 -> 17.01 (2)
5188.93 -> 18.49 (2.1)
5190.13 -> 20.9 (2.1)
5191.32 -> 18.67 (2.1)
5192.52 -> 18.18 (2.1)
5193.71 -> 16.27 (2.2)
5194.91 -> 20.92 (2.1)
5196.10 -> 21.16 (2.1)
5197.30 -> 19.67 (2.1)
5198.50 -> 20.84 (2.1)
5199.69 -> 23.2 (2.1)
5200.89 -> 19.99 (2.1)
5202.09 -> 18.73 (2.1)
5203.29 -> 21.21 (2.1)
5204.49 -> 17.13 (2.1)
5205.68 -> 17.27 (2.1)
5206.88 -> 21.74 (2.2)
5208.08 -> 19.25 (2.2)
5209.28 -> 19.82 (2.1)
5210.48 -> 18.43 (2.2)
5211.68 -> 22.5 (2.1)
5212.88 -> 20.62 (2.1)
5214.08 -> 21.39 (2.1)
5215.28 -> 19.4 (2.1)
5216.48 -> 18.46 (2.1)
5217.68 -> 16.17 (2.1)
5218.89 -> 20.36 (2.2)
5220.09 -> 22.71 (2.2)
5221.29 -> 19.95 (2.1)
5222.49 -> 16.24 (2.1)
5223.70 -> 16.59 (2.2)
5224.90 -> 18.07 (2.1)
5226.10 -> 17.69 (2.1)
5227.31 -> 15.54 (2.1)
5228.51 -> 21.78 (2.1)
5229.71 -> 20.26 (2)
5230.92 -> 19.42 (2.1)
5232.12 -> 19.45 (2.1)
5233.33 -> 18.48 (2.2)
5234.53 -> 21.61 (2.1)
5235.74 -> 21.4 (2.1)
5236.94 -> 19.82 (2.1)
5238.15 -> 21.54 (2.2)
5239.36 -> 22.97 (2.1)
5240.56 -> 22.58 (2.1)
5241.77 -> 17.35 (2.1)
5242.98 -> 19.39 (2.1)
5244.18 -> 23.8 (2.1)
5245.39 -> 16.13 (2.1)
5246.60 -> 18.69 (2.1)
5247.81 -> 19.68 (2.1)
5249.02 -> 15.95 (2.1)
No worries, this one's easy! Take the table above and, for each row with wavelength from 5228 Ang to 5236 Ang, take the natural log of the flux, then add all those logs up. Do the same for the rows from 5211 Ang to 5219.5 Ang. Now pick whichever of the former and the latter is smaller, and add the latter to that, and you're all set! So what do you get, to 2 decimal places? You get 41.76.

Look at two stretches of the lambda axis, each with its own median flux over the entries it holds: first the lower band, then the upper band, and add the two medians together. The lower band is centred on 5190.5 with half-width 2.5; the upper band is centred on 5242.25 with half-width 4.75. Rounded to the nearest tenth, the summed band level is 39.0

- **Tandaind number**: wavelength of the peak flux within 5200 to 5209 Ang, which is 5206.88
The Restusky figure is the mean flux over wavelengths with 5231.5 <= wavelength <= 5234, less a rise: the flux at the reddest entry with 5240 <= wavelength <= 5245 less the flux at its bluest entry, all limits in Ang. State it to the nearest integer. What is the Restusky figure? 18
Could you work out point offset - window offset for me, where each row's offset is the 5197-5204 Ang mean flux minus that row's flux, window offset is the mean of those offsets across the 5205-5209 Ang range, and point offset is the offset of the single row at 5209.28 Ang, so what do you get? -0.4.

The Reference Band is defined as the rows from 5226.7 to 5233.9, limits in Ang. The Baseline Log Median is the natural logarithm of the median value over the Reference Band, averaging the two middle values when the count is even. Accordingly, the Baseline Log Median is 2.97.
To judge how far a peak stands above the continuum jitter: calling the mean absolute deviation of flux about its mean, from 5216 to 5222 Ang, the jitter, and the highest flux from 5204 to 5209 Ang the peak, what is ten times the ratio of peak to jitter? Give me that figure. 123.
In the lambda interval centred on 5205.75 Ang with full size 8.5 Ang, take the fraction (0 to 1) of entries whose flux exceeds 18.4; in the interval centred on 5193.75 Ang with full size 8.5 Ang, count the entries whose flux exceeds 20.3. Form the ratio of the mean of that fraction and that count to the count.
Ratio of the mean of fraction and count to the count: 0.62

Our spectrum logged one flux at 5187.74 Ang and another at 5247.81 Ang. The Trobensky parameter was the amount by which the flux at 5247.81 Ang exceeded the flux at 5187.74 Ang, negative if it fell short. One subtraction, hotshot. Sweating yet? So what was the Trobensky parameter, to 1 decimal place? 2.7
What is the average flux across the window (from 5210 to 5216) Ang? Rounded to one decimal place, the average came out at 20.5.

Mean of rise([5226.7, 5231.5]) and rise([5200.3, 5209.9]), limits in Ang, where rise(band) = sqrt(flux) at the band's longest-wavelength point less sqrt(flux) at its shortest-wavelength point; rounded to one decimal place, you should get 0.2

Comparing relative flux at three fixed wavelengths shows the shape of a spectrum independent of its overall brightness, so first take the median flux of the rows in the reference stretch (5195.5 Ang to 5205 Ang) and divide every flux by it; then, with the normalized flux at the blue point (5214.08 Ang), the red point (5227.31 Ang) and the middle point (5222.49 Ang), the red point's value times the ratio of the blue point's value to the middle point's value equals 1.00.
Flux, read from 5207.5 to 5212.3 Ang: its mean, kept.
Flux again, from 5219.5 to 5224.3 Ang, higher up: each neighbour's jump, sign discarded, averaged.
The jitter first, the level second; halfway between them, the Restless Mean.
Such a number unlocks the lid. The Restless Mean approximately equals 11.1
